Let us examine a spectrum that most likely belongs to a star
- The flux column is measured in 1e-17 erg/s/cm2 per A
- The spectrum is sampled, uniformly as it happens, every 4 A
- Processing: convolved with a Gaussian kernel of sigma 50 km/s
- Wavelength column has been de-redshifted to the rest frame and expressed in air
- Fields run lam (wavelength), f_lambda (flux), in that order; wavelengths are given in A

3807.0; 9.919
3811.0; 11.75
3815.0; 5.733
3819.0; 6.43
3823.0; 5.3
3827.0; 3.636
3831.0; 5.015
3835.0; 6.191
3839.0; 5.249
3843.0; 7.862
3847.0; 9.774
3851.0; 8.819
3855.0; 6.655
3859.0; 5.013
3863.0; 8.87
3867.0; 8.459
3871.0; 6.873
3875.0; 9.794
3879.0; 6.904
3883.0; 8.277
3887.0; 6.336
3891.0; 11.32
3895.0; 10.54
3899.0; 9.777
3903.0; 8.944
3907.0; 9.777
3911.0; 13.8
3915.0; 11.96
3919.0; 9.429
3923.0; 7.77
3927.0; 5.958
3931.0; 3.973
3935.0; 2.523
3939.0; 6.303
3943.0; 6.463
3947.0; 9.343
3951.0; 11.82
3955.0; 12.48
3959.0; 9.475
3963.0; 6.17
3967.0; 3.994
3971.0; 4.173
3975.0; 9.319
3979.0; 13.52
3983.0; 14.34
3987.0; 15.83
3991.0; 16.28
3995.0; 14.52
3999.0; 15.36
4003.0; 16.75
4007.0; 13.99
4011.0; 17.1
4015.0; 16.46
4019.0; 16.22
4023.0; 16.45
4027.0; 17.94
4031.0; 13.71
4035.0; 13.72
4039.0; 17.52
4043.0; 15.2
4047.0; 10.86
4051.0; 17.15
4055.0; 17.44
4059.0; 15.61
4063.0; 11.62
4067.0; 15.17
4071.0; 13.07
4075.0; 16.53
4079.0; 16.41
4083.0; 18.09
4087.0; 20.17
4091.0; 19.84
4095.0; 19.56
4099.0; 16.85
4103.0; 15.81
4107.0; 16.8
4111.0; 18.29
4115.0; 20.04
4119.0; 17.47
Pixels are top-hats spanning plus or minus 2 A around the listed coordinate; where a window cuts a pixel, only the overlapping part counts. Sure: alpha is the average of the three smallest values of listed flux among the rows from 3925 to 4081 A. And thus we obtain 3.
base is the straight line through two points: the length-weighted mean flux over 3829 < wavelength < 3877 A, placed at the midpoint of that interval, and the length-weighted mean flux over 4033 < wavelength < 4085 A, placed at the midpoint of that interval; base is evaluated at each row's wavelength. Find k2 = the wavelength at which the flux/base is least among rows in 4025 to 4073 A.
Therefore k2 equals 4047.0 A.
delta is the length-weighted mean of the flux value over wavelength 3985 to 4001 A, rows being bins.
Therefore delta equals 15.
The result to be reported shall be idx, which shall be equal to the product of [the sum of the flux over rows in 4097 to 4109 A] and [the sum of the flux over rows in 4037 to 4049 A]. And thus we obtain 2155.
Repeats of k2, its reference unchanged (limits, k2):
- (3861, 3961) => 3935.0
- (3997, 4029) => 4007.0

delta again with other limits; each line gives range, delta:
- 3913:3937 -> 7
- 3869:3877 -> 8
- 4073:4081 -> 16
